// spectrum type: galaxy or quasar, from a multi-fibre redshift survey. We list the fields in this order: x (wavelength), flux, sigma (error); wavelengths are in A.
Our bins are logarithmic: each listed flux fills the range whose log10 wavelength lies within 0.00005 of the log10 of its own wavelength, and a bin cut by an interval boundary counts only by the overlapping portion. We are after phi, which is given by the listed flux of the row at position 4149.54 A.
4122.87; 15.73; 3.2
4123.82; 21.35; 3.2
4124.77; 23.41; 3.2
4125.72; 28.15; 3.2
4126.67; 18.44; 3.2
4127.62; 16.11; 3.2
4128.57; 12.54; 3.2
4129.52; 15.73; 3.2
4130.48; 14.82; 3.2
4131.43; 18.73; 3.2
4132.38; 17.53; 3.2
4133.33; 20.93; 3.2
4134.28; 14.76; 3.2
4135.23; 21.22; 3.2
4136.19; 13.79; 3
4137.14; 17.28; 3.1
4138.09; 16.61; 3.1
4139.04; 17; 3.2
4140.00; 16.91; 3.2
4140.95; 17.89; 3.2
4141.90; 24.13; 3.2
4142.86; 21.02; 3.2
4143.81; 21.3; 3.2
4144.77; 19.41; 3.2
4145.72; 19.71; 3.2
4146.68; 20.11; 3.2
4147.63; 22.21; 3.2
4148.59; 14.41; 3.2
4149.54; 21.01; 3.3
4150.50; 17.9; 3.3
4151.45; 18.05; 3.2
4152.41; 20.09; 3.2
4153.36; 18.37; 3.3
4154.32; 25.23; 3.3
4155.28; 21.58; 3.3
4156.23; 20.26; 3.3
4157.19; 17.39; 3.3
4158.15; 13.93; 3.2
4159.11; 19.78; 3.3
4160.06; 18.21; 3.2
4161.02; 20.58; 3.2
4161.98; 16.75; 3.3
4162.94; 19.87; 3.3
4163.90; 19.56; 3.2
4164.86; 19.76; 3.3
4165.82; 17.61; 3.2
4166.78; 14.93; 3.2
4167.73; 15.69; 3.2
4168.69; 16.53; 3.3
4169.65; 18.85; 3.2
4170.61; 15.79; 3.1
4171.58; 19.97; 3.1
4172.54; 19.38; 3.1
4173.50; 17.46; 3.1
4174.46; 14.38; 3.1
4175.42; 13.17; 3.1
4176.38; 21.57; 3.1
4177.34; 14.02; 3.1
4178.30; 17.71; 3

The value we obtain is 21.01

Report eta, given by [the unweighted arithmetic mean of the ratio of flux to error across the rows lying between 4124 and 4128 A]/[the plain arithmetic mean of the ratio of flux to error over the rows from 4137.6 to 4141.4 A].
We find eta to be 1.25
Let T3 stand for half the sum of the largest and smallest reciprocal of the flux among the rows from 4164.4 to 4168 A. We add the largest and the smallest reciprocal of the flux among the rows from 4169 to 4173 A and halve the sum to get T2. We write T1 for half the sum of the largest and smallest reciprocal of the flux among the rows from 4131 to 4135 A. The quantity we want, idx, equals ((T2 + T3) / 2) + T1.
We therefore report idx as 0.116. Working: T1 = 0.058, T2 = 0.0567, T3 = 0.0588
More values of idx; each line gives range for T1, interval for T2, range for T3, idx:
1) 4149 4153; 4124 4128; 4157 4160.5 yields 0.107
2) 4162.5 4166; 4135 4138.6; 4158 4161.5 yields 0.114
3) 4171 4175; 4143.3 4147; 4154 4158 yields 0.109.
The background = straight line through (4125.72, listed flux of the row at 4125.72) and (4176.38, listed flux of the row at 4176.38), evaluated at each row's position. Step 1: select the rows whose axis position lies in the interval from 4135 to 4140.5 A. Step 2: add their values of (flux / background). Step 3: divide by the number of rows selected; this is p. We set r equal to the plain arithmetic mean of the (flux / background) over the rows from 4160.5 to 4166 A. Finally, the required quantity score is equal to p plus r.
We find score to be 1.46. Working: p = 0.64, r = 0.82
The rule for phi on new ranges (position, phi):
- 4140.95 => 17.89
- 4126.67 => 18.44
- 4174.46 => 14.38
